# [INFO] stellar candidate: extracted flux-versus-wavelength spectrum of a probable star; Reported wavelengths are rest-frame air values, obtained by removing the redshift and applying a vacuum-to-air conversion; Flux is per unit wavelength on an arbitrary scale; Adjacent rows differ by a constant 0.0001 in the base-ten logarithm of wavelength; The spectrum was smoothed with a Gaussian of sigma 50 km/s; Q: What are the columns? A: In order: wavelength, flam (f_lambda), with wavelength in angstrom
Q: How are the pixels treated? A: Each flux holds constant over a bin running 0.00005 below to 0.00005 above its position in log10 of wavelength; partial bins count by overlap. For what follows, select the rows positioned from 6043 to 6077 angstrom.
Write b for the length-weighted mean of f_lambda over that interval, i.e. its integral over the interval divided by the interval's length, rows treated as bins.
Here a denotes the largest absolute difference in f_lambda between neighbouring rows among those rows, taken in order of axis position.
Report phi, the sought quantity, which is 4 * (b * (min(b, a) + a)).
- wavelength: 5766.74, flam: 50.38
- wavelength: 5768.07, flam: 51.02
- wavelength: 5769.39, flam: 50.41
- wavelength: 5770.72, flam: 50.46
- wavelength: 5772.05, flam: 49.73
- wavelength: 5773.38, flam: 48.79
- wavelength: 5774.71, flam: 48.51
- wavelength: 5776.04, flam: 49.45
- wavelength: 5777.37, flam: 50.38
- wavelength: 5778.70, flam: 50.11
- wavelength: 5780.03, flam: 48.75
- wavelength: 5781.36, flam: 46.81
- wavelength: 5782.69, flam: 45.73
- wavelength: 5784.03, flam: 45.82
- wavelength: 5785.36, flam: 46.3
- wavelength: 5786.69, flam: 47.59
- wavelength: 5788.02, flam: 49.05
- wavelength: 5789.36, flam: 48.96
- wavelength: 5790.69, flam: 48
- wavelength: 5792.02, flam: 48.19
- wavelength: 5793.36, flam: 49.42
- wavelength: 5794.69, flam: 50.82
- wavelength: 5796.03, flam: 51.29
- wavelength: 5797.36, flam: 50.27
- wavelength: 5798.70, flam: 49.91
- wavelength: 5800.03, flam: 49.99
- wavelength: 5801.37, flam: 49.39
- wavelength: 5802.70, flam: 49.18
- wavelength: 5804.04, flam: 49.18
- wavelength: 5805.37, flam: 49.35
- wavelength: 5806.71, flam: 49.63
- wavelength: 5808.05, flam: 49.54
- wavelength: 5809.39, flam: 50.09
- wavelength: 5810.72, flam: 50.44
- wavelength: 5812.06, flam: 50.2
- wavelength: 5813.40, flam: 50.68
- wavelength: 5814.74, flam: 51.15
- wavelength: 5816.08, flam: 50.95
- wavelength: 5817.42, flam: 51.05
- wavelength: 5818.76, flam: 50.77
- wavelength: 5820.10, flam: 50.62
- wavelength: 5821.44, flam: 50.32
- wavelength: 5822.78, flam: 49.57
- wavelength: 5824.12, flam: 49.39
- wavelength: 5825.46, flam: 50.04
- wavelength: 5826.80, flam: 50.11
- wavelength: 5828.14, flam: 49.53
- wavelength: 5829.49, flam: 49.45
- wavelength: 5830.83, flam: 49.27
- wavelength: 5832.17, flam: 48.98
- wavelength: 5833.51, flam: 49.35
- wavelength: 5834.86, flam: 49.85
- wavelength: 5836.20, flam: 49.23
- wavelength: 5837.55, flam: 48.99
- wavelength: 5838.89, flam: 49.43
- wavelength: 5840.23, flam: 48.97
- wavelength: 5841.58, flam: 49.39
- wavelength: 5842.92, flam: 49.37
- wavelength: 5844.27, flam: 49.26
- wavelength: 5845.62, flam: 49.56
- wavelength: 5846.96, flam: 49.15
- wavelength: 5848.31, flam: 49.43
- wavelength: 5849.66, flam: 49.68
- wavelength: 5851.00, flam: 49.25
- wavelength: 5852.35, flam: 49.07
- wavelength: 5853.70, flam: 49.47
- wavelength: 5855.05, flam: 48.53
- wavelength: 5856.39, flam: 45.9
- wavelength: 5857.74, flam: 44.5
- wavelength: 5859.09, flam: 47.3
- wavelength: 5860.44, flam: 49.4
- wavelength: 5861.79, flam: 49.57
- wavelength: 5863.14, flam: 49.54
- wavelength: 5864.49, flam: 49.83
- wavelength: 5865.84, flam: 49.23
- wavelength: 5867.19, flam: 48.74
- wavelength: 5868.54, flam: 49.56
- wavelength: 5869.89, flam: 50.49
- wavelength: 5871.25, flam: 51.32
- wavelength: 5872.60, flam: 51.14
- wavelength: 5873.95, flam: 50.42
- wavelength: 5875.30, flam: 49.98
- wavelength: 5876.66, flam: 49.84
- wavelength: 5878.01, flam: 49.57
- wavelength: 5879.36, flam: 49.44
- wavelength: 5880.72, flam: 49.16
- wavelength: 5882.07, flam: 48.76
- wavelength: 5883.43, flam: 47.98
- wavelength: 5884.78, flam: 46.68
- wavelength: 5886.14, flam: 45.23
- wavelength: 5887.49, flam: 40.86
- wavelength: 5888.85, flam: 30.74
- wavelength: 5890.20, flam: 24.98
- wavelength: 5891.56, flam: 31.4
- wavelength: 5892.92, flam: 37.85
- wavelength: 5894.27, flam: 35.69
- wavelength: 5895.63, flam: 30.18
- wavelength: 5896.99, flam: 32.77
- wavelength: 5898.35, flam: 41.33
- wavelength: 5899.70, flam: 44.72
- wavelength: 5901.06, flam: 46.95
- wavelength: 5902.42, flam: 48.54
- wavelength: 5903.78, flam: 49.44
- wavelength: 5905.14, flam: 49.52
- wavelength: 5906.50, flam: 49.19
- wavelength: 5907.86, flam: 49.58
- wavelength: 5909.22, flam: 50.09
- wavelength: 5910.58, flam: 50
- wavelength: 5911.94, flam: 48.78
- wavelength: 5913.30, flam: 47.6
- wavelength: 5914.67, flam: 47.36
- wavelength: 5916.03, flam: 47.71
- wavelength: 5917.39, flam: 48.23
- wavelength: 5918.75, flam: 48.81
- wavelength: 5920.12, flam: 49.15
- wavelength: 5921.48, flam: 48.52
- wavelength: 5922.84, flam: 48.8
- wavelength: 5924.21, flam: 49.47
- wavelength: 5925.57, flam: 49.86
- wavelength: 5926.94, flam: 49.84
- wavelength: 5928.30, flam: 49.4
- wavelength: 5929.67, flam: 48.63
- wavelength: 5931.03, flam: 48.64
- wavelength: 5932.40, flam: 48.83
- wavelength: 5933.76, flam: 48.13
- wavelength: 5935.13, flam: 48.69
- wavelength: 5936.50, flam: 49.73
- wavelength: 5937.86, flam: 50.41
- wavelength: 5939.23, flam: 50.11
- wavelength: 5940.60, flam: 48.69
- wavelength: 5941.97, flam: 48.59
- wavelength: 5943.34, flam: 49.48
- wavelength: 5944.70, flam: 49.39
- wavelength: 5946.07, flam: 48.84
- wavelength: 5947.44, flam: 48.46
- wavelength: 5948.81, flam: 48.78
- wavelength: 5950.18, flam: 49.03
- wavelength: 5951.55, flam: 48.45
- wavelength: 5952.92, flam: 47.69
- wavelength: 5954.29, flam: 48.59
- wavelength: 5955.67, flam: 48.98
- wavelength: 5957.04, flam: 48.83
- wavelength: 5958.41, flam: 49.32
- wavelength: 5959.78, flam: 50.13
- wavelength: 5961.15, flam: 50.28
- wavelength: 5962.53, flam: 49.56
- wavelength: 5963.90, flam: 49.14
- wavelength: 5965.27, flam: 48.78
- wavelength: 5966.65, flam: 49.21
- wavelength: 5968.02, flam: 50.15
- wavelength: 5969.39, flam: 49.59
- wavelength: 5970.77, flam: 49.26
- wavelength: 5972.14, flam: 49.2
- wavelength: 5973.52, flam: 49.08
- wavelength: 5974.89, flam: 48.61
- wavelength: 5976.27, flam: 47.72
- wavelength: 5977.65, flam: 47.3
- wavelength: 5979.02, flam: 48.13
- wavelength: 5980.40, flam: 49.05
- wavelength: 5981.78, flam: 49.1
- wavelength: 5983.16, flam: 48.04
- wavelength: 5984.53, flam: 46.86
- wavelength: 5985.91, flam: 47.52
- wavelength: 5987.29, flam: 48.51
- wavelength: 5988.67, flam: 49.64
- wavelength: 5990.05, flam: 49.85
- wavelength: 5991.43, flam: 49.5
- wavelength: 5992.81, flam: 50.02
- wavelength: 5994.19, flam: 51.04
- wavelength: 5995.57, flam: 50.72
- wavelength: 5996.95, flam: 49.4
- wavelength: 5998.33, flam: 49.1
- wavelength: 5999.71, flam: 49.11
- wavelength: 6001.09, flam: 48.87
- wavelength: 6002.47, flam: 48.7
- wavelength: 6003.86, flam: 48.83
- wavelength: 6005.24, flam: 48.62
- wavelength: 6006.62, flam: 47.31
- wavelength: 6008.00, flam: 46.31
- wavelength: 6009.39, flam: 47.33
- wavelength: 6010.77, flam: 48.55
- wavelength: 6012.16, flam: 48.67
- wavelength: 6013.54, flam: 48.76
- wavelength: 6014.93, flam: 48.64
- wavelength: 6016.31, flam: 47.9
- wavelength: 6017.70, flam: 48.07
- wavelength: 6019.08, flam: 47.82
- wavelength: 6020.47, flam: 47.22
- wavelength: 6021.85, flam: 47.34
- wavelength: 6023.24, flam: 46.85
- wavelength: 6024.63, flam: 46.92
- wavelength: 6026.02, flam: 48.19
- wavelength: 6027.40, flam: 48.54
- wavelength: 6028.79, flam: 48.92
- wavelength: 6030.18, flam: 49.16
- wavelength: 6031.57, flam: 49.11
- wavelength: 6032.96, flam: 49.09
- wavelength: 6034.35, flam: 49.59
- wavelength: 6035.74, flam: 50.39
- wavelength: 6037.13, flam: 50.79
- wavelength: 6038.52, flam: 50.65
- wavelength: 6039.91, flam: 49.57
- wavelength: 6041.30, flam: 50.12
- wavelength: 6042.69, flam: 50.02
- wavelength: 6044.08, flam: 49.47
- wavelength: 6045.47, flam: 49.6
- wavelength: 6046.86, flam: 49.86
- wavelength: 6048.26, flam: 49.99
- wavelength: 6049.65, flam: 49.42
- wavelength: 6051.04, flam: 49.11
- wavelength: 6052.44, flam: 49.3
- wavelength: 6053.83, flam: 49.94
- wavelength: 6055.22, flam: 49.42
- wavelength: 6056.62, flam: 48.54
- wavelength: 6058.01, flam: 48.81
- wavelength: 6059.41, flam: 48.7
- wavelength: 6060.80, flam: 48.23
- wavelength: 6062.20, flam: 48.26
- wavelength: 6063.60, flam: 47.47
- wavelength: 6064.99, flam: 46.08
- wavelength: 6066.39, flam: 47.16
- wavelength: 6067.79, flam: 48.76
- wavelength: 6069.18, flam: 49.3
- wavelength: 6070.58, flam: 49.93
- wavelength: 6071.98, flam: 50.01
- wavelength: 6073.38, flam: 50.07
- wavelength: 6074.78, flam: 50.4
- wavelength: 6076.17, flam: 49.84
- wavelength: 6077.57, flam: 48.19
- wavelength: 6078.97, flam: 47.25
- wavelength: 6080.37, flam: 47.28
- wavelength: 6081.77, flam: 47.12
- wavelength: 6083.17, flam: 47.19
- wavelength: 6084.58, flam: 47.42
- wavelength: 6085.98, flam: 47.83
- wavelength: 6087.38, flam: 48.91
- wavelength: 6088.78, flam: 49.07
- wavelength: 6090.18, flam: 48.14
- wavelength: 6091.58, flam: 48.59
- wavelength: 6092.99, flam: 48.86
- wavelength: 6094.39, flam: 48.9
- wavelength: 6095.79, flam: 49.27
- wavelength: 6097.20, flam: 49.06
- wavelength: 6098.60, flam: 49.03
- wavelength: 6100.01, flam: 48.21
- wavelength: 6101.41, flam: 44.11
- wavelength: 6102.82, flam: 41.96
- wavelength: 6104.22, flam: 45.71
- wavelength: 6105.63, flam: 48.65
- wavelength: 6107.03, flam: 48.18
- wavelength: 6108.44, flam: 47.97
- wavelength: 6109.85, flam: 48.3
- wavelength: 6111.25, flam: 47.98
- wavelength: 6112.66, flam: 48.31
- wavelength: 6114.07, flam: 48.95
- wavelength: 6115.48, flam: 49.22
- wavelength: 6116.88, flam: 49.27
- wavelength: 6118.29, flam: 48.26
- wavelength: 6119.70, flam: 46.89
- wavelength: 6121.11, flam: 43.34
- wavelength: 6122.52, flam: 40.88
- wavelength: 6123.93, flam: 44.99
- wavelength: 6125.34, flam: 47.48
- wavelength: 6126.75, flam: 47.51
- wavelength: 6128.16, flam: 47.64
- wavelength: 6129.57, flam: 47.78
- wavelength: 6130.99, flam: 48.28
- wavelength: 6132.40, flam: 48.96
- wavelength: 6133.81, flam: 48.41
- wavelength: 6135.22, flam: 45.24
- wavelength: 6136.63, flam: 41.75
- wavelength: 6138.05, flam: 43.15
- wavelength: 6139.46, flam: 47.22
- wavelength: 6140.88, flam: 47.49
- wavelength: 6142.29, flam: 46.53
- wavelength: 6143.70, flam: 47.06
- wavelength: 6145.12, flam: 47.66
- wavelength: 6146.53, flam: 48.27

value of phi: 628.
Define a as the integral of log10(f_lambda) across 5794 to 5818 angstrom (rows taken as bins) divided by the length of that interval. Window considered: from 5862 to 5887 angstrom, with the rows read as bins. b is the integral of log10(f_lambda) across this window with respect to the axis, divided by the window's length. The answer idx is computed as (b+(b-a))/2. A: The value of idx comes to 0.842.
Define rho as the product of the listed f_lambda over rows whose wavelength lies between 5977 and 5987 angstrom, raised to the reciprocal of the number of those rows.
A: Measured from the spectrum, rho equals 48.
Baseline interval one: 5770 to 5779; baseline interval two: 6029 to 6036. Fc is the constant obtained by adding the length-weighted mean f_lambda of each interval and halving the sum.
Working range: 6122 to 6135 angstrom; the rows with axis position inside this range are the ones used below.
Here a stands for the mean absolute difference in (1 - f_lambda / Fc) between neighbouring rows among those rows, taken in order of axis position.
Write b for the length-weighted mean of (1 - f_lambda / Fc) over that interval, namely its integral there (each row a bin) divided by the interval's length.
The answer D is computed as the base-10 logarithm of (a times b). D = -2.9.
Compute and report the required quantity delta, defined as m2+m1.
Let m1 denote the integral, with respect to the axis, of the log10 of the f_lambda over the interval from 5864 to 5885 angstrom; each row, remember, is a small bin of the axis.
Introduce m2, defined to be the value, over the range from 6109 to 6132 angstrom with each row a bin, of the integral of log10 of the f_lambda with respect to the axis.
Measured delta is 74.1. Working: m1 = 35.6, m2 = 38.5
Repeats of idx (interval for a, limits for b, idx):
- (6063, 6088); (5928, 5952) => 0.848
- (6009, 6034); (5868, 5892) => 0.809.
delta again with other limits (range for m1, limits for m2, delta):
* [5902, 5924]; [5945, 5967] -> 74.3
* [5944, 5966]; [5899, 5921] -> 74.3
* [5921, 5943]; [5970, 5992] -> 74.3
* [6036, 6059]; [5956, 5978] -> 76.2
